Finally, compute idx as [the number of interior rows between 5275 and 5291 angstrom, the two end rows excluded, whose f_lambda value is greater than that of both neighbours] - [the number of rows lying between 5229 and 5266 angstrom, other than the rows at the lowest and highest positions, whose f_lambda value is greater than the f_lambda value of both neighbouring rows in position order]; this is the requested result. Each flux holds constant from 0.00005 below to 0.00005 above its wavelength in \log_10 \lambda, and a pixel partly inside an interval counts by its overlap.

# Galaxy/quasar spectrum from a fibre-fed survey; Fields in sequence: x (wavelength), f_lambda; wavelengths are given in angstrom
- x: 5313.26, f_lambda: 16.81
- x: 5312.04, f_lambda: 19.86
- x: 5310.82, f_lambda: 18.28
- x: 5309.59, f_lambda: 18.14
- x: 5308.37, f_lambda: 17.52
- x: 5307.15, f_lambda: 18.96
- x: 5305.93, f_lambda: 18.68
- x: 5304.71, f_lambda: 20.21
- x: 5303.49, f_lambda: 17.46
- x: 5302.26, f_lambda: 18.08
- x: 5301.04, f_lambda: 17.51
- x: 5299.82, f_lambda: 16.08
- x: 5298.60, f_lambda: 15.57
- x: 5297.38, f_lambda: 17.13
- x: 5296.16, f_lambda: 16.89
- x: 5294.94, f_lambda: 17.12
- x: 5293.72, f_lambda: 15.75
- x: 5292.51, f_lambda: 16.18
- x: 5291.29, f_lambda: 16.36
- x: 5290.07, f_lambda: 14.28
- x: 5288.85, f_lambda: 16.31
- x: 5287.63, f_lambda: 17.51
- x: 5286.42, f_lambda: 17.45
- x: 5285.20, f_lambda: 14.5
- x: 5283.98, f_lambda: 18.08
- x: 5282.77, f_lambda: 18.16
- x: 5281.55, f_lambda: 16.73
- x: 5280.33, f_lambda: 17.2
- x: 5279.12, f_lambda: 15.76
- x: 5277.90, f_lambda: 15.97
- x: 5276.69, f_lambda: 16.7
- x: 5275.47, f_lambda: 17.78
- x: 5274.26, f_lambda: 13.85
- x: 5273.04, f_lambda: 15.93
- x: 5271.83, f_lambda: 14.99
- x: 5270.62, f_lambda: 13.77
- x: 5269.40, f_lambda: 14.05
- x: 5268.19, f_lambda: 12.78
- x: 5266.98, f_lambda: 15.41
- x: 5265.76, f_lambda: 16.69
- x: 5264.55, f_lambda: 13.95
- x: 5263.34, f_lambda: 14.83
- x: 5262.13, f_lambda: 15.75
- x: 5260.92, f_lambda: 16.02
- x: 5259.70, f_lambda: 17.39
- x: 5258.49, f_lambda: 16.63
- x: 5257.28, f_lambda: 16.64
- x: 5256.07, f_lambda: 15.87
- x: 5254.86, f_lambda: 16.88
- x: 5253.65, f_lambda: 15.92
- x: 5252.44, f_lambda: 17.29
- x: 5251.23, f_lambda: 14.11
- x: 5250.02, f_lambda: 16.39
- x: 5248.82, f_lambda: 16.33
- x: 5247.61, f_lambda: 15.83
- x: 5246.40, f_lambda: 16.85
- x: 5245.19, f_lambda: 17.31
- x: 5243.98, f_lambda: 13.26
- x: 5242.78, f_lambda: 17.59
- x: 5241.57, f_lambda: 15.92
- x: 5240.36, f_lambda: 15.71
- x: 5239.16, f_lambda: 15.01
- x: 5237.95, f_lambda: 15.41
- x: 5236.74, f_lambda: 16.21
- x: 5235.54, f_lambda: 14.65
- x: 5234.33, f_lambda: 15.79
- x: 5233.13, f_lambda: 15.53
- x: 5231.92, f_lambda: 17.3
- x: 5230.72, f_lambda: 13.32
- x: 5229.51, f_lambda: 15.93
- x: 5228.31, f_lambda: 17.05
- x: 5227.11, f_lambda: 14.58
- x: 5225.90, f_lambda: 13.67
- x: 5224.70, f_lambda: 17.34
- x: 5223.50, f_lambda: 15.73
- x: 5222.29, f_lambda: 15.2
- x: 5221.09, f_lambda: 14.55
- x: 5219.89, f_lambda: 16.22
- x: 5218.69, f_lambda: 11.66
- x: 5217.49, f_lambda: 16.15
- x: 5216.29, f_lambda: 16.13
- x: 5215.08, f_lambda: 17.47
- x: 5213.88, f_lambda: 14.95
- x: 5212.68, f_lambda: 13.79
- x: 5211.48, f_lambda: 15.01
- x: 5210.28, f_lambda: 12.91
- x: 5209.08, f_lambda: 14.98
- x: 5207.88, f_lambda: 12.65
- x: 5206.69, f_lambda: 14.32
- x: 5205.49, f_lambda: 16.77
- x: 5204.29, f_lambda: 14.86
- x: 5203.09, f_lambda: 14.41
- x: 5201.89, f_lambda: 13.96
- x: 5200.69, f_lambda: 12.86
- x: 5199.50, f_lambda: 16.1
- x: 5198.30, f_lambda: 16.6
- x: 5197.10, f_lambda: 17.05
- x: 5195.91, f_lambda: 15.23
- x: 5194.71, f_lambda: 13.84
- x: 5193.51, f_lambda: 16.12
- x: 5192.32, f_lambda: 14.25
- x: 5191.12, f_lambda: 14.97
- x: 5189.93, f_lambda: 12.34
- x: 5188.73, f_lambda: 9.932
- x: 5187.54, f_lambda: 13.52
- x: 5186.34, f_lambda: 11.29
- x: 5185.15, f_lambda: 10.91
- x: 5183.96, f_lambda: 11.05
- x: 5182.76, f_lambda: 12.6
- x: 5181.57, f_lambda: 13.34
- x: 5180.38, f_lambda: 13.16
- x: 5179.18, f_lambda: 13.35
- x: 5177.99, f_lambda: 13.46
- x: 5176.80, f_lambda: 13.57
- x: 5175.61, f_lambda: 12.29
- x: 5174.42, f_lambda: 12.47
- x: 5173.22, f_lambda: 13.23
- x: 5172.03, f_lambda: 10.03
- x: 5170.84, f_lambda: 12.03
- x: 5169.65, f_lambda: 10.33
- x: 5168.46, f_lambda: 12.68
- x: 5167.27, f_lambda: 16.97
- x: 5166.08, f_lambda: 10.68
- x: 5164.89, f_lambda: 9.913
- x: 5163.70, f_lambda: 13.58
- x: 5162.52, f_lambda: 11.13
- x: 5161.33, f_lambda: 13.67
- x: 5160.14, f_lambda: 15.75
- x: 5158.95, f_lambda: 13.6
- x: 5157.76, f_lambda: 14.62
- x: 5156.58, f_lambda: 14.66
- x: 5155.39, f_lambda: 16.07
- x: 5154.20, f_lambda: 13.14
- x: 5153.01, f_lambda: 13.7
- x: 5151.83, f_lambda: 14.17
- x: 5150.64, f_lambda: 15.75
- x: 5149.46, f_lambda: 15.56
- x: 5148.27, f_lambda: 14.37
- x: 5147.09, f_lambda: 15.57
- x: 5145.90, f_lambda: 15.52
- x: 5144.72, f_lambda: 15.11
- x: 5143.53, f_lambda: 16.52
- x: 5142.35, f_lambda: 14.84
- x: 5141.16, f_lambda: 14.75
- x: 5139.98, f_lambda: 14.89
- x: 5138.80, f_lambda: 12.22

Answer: -7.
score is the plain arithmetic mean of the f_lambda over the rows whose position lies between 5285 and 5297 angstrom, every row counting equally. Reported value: 16.2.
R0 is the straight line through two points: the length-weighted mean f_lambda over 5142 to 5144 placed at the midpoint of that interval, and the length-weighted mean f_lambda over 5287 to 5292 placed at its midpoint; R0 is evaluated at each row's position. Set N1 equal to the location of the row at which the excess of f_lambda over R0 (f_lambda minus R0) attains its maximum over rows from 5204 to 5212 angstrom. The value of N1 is 5205.49 angstrom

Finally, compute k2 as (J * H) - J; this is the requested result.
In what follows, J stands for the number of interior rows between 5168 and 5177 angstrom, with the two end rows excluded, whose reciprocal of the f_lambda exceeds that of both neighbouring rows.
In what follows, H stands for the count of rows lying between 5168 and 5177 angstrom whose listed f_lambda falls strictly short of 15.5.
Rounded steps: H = 8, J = 3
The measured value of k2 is 21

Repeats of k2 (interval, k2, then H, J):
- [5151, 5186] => 200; 26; 8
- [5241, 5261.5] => 6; 2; 6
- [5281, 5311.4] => 8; 2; 8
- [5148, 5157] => 4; 5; 1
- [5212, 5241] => 80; 11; 8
